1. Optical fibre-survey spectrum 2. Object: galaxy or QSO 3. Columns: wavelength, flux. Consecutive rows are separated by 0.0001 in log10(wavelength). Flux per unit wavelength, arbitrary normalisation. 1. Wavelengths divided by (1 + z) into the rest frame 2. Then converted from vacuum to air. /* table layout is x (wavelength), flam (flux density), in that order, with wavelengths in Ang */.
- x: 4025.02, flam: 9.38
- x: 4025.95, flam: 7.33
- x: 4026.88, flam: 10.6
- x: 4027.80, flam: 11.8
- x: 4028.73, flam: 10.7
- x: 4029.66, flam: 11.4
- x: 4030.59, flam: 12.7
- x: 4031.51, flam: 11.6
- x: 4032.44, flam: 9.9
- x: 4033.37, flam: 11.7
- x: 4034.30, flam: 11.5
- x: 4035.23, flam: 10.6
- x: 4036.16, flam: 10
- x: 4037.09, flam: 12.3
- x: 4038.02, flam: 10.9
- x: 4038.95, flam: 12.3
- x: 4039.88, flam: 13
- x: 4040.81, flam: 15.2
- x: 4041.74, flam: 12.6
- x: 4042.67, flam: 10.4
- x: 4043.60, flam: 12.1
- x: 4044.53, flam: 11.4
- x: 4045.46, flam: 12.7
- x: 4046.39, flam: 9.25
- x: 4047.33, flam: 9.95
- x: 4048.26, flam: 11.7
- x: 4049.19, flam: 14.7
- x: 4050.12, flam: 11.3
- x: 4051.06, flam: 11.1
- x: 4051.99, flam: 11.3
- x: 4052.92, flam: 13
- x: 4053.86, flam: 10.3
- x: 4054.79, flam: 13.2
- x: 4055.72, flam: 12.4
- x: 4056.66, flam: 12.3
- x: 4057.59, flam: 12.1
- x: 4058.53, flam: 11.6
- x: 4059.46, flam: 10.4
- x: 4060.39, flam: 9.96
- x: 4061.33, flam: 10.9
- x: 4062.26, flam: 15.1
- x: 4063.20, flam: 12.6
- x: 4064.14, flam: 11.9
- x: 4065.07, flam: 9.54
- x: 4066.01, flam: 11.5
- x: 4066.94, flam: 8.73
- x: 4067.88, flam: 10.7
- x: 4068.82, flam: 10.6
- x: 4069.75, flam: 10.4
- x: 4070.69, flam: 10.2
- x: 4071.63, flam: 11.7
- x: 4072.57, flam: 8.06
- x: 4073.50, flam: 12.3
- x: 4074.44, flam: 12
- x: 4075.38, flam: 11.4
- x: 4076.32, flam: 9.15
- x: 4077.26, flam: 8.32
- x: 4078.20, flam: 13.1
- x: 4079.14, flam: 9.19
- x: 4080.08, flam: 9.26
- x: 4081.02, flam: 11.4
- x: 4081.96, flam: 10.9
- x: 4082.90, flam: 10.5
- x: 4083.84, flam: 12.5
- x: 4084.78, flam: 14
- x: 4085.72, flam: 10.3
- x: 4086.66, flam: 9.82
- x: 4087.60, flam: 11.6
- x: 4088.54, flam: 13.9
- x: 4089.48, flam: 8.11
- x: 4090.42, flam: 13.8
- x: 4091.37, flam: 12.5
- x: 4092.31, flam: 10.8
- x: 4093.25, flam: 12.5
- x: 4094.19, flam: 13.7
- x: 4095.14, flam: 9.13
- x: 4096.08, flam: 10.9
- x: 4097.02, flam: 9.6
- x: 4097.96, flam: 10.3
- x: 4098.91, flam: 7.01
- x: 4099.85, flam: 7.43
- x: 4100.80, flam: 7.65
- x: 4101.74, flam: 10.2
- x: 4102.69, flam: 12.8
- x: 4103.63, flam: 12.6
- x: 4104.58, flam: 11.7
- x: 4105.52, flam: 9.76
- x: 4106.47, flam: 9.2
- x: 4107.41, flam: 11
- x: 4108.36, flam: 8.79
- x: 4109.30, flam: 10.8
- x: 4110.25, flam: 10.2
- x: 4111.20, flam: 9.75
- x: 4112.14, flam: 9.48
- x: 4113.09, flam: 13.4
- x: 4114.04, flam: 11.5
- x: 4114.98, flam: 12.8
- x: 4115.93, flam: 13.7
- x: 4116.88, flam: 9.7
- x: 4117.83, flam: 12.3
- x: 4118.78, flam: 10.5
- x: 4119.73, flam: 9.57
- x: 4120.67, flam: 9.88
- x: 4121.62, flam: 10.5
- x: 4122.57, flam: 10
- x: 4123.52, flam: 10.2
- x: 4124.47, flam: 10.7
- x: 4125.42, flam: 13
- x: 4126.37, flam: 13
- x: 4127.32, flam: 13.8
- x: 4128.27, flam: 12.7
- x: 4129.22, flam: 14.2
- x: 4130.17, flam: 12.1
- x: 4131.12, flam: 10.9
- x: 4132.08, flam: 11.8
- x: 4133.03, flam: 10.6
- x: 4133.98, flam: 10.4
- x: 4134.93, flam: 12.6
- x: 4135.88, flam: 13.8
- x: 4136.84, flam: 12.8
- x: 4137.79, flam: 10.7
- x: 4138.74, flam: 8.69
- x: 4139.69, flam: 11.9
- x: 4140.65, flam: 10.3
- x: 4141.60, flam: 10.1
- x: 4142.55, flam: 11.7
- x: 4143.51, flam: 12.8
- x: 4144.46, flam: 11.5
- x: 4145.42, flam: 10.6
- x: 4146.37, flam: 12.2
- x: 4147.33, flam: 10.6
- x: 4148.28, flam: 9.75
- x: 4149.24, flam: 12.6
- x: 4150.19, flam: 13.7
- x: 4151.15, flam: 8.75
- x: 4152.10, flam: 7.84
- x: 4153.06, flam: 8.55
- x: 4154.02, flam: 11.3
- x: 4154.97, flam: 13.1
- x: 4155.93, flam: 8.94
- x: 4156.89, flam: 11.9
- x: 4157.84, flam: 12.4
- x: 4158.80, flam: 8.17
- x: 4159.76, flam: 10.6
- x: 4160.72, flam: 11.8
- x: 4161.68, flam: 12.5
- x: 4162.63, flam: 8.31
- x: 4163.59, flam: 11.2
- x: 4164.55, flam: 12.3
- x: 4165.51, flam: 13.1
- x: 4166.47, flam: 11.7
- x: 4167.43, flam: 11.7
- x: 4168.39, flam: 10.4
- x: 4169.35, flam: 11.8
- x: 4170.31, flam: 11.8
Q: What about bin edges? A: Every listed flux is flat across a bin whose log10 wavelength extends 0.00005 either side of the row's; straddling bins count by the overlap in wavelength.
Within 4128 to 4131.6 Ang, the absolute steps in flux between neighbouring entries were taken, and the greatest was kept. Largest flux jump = 2.1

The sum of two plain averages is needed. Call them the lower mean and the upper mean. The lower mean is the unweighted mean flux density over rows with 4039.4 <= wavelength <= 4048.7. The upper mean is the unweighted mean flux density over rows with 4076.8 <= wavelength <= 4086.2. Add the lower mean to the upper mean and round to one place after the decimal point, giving 22.8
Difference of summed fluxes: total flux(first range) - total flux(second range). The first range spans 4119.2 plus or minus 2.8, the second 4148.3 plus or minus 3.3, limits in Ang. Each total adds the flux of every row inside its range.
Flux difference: -16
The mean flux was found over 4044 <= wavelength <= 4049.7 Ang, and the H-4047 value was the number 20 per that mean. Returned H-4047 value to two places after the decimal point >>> 1.72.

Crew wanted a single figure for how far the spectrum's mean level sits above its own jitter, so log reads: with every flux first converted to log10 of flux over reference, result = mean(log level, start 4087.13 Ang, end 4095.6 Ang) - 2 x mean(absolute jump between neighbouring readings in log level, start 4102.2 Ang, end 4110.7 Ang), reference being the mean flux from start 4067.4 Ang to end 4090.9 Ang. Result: -0.082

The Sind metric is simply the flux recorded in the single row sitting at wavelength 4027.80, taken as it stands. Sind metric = 11.8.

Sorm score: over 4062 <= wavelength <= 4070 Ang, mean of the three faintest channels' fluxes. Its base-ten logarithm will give 0.98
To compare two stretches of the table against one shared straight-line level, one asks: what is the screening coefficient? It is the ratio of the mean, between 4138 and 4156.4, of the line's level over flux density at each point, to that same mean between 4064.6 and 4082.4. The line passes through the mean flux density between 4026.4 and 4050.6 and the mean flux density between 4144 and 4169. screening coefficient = 0.941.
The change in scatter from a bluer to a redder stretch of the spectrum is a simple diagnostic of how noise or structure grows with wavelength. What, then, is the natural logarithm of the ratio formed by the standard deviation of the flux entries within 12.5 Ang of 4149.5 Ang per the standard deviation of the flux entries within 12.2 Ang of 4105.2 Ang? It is -0.14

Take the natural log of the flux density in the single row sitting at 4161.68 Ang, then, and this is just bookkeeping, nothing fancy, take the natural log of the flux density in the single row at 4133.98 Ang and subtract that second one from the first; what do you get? 0.18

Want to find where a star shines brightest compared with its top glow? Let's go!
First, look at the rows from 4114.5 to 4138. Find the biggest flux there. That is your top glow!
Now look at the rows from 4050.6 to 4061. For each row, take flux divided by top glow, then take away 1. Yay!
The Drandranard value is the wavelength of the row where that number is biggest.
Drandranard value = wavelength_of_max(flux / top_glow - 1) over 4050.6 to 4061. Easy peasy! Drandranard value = 4054.79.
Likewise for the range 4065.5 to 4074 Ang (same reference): 4073.50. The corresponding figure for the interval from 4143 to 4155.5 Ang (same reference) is 4150.19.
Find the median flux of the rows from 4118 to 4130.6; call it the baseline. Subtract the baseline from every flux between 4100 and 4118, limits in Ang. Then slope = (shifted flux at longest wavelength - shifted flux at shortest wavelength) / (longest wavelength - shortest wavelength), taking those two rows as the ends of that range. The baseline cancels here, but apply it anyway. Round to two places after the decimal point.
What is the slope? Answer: 0.27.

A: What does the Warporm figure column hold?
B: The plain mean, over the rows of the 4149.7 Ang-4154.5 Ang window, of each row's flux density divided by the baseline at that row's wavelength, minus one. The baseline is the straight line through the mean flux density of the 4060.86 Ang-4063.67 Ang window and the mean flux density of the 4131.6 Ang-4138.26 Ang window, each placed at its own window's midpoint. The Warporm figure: -0.13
